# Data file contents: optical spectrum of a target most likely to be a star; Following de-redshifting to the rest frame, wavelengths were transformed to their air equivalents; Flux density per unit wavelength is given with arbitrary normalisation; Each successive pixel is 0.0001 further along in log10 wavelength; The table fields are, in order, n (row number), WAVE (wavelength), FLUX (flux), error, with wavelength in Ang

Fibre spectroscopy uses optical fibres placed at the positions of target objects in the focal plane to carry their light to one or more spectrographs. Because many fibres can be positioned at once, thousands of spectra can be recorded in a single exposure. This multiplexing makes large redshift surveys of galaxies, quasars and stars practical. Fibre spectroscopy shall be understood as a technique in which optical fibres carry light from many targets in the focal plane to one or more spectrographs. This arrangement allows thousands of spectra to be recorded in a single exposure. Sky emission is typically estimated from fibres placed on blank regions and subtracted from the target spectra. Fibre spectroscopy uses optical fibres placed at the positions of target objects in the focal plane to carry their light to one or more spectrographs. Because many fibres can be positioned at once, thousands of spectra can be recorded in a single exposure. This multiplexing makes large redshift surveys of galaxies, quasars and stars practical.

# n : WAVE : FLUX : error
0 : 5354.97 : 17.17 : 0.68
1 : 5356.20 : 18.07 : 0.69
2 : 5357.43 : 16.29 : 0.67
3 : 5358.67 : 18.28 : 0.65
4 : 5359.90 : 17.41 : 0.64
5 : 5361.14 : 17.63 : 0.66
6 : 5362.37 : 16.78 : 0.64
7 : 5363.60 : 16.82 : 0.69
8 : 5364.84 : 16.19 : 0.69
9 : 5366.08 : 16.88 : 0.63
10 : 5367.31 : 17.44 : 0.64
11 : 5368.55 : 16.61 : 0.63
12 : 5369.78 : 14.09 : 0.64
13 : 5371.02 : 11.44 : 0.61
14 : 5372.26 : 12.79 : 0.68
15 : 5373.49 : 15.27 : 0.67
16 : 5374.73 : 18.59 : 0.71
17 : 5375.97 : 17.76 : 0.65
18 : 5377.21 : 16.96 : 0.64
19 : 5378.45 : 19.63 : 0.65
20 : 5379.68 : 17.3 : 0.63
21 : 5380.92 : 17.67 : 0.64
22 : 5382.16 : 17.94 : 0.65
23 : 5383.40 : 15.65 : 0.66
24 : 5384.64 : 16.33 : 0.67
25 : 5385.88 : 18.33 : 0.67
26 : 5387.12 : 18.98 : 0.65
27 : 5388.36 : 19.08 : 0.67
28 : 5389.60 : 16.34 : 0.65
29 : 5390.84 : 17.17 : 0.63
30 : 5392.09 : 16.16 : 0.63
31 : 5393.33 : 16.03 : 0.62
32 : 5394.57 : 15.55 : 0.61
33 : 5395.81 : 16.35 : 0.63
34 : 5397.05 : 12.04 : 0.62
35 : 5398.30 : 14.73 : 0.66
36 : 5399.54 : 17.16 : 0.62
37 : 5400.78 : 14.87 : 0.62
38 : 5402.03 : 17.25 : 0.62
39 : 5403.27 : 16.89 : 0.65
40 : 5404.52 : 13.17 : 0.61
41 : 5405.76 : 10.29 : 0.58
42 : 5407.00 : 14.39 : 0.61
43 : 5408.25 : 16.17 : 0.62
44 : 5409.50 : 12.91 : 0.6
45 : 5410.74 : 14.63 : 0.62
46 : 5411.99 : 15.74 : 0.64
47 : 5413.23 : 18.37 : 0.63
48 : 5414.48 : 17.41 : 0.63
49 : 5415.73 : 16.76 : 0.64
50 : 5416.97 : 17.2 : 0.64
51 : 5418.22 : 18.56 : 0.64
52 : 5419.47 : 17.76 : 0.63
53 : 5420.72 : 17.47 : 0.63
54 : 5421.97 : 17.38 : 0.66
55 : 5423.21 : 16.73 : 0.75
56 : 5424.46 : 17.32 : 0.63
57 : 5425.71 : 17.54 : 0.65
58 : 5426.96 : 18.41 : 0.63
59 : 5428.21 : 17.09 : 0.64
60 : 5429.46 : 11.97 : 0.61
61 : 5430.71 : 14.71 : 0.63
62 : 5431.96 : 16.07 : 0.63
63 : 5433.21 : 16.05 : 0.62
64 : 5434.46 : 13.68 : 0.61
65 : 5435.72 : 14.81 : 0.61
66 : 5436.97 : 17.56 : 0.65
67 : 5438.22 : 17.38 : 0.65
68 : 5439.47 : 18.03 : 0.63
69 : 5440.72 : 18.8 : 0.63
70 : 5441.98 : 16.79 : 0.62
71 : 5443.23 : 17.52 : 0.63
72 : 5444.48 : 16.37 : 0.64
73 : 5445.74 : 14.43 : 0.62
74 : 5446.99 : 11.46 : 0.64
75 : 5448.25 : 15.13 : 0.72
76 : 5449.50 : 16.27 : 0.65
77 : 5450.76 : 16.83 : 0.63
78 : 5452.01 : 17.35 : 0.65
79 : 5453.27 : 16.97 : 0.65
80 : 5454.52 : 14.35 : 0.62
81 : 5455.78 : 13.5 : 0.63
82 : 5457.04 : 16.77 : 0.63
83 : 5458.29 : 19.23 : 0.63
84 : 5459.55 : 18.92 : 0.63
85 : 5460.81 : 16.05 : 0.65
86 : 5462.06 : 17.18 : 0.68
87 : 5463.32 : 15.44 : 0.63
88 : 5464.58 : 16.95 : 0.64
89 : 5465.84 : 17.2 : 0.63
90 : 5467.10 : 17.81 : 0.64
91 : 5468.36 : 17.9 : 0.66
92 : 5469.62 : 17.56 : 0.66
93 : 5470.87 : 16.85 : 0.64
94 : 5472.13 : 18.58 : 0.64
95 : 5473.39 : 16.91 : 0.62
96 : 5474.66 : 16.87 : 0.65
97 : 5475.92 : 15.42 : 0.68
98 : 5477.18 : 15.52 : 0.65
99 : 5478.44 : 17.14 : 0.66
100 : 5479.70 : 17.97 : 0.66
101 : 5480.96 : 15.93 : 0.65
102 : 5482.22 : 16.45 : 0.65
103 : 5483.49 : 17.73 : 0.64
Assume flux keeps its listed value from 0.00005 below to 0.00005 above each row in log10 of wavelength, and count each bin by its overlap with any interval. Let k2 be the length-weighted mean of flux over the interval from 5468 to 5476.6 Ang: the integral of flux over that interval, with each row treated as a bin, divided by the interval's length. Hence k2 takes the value 17.1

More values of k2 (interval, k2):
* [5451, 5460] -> 16.7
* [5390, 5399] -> 15.5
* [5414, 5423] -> 17.5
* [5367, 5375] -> 14.9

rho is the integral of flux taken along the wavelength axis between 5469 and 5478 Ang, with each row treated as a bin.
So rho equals 151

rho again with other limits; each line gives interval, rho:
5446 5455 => 139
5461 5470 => 154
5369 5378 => 138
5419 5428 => 157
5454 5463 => 149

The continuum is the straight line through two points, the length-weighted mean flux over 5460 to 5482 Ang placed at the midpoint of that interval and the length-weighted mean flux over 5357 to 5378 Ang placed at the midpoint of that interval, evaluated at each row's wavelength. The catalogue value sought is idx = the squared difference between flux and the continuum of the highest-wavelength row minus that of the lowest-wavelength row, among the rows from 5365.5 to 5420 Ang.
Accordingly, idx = 1.0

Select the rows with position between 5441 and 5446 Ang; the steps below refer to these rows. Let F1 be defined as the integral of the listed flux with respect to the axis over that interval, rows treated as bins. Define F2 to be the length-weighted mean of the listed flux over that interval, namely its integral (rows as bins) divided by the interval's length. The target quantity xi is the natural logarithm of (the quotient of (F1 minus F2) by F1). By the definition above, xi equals -0.22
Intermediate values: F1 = 83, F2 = 16.6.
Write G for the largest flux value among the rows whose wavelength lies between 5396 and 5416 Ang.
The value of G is 18.37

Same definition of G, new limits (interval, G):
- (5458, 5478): 19.23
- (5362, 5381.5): 19.63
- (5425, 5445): 18.8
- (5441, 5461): 19.23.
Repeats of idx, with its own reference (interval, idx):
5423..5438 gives 0.7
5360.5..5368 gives -0.6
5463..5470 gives -1.6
